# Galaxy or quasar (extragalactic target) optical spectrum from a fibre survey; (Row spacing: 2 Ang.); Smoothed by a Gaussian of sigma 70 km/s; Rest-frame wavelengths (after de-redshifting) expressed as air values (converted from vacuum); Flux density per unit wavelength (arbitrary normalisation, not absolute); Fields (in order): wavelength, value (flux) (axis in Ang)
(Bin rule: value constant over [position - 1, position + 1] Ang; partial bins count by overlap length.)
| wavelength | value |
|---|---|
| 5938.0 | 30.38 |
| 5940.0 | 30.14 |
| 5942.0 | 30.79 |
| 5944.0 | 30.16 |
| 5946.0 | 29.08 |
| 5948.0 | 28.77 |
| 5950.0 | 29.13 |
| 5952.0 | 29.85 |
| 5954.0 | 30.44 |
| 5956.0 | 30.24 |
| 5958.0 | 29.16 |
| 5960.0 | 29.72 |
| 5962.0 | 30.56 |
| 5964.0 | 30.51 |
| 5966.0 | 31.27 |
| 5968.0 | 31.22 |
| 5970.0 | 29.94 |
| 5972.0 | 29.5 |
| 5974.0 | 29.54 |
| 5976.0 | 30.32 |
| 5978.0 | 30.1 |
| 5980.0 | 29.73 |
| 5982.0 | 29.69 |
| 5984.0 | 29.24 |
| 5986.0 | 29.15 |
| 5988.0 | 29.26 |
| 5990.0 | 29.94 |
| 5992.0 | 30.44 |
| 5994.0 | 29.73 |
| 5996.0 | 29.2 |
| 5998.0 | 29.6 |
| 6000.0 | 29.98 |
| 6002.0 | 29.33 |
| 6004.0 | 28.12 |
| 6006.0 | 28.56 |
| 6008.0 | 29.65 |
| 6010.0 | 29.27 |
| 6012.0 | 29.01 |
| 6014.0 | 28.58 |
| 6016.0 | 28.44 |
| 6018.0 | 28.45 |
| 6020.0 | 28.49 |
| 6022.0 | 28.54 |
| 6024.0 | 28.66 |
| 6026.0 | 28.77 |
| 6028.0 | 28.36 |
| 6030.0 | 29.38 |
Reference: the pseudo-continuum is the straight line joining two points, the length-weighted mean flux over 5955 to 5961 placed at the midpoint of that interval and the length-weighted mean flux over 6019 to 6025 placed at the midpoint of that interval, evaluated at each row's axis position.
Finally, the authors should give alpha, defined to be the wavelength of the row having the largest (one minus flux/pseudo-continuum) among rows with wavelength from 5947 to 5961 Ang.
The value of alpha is 5948.0 Ang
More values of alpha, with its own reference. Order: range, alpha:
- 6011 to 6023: 6016.0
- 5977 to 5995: 5986.0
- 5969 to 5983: 5972.0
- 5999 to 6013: 6004.0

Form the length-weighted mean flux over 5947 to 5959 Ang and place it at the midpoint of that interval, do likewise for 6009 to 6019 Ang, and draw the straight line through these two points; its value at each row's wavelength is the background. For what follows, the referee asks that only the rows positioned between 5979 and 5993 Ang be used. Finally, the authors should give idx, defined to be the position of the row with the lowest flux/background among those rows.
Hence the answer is 5986.0 Ang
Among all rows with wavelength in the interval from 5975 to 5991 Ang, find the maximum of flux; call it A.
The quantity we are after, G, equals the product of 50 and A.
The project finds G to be 1516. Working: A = 30.32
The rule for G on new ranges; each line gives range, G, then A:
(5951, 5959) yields 1522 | 30.44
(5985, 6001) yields 1522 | 30.44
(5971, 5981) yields 1516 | 30.32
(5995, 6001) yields 1499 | 29.98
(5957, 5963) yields 1528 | 30.56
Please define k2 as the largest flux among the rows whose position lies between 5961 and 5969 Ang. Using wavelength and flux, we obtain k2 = 31.27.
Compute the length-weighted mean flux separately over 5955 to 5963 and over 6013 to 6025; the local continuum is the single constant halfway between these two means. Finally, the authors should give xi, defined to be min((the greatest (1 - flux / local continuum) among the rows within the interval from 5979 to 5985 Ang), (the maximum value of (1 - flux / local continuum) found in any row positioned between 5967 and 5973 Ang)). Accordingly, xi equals -0.009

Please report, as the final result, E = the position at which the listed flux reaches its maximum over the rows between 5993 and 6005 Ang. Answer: 6000.0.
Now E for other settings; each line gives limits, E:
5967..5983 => 5968.0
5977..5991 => 5978.0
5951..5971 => 5966.0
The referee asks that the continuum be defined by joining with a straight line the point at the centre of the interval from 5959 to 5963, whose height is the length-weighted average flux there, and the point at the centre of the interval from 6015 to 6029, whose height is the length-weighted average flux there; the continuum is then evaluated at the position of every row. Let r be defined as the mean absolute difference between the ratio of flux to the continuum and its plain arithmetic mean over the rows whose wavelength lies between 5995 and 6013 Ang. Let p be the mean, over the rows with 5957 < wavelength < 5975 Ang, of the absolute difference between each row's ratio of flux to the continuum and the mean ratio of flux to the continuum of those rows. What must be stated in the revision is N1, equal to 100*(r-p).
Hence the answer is -0.7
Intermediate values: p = 0.021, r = 0.0142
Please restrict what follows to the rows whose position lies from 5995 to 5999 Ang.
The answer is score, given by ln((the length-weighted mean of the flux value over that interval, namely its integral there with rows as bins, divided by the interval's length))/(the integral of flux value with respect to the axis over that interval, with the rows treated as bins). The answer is 0.0287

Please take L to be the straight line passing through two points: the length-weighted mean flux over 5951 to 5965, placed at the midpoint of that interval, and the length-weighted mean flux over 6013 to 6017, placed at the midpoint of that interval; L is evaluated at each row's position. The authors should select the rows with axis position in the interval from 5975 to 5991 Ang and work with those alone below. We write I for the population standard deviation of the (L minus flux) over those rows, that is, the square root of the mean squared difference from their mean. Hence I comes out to 0.3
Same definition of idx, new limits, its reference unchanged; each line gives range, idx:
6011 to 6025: 6016.0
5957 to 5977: 5958.0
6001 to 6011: 6004.0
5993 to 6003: 5996.0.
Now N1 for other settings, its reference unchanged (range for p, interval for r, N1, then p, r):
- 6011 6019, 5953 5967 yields 1.2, 0.005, 0.0176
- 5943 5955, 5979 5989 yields -1.4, 0.020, 0.0059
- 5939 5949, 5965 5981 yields -0.4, 0.021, 0.0167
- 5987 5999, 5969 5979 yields 0.0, 0.011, 0.0110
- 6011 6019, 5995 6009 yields 1.2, 0.005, 0.0171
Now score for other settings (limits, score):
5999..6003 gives 0.0286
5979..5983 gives 0.0285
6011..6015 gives 0.0292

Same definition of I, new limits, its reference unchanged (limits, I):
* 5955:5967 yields 0.7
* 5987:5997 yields 0.5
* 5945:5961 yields 0.6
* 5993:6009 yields 0.6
